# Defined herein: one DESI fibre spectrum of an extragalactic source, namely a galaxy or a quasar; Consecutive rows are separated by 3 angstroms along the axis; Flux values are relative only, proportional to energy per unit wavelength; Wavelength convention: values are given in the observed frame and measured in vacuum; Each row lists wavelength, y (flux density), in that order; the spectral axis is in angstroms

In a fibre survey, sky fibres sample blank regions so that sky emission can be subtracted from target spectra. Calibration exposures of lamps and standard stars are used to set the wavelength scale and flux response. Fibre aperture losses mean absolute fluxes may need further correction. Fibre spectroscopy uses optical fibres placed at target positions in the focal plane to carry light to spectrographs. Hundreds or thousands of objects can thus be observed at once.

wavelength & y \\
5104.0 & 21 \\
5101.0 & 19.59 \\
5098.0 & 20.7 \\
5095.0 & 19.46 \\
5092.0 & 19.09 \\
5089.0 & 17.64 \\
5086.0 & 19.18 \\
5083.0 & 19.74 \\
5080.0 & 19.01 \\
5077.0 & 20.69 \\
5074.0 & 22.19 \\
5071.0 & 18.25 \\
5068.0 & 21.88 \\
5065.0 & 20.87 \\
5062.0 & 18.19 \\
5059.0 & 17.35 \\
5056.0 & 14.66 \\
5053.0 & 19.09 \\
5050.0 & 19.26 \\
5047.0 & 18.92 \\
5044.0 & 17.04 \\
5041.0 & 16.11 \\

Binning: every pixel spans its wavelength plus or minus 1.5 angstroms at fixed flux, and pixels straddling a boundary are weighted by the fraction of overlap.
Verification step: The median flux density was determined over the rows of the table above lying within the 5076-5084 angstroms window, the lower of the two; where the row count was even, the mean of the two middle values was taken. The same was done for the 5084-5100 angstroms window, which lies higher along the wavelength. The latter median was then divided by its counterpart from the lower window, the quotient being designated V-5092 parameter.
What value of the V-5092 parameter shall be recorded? 0.972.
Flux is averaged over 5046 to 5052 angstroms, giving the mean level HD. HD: 19.1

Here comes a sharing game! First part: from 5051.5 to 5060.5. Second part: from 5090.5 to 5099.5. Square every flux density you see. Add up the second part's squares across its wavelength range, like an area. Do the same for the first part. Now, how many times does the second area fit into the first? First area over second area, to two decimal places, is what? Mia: 0.75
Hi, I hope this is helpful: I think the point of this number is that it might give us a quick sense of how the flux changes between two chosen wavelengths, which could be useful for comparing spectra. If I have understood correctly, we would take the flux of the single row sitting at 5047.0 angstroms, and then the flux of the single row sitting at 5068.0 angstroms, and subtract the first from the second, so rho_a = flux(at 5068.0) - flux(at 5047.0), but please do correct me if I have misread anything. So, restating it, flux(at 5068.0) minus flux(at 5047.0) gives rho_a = 3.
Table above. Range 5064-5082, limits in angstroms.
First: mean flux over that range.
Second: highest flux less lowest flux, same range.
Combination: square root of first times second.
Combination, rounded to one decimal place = 9.0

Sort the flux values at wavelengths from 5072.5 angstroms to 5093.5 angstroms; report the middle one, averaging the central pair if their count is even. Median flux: 19.18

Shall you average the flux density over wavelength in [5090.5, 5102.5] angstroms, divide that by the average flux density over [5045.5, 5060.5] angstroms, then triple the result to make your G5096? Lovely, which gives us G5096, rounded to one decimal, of 3.3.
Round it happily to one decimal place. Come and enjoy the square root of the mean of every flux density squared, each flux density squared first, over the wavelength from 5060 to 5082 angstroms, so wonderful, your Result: 20.2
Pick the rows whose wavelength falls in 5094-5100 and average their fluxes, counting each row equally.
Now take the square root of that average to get 4.48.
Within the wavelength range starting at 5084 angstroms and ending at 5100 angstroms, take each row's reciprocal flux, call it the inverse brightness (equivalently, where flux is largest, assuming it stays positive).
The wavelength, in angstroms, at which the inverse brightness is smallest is 5098.0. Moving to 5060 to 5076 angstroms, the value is 5074.0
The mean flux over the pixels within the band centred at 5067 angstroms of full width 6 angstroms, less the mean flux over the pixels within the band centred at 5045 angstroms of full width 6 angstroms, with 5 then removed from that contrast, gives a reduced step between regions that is -1.6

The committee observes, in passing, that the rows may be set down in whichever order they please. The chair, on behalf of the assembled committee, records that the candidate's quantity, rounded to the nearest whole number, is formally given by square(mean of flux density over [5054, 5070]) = 346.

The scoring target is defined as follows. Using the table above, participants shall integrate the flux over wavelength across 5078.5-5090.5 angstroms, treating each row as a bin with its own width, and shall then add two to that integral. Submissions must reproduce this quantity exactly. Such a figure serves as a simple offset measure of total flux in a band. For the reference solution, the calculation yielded 229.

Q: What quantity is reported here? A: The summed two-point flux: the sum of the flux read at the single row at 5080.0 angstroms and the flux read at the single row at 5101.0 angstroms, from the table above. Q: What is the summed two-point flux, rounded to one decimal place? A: 38.6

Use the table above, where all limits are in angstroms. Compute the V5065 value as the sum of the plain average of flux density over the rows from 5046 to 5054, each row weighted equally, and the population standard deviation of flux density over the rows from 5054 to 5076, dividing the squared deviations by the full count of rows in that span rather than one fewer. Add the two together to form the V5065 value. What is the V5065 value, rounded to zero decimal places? 22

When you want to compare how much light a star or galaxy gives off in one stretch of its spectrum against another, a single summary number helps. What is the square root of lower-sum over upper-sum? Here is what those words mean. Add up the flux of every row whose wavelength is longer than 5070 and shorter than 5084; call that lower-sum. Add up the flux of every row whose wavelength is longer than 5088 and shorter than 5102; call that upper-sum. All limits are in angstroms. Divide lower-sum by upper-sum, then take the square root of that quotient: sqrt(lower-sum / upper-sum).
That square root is 1.02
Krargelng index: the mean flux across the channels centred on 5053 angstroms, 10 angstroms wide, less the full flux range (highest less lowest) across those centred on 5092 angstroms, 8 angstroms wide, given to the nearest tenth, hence 15.9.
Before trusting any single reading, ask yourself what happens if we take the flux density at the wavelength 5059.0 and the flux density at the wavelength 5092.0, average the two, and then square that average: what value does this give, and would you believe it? 332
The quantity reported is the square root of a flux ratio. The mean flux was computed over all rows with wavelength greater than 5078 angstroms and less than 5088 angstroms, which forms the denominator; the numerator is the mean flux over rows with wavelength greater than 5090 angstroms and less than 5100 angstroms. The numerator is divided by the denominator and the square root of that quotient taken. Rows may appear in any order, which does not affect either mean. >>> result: 1.01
